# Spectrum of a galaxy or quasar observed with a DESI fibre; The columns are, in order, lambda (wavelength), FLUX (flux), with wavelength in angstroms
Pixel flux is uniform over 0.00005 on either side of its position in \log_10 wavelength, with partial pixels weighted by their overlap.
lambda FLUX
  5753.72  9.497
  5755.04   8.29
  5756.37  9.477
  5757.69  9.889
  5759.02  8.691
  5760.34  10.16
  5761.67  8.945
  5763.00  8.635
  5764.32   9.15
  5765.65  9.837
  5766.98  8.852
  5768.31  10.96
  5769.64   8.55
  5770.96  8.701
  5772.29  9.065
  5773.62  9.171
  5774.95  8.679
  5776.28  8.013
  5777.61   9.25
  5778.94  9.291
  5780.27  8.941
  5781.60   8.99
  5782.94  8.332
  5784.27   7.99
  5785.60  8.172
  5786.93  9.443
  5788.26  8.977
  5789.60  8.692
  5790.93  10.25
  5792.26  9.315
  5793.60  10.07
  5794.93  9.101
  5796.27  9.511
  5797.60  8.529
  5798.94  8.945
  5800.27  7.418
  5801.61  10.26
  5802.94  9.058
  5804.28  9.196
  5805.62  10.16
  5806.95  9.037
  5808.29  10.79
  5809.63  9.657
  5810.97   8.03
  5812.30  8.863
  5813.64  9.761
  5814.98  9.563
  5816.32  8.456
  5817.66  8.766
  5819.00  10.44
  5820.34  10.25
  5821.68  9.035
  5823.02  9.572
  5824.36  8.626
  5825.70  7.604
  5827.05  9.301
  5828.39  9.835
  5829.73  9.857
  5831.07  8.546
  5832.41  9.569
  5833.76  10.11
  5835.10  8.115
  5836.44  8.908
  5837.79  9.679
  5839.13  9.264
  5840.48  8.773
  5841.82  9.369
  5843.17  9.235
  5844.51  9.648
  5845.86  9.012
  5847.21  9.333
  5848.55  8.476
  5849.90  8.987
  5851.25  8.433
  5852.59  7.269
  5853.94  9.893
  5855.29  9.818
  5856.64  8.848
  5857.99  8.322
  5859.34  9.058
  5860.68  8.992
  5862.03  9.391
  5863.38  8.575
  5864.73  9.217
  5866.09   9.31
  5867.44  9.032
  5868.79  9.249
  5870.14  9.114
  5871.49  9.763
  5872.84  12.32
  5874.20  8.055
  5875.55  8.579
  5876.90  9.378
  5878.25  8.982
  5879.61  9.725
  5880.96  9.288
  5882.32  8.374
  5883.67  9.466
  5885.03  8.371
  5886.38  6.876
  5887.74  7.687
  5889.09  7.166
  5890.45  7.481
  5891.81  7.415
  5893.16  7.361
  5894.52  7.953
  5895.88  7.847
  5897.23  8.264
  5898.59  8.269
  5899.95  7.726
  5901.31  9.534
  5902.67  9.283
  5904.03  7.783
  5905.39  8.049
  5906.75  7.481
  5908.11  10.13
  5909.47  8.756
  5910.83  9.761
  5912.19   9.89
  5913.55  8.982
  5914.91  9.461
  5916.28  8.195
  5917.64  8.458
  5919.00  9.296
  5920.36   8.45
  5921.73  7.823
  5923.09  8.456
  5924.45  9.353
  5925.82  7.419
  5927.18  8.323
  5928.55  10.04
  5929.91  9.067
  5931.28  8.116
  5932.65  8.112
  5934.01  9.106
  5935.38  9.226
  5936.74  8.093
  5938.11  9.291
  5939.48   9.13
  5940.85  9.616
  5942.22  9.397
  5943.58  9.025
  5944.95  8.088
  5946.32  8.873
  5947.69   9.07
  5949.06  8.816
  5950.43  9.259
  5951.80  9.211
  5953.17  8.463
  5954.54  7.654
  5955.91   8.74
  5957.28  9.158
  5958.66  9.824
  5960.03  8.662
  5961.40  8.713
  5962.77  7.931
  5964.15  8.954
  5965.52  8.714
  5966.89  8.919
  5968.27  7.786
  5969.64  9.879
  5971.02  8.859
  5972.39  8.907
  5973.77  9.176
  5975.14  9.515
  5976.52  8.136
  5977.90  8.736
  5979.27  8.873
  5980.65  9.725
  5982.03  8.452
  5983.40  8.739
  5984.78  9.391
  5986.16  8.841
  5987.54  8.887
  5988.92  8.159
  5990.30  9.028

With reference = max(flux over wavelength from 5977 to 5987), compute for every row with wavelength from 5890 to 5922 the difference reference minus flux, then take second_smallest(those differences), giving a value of -0.2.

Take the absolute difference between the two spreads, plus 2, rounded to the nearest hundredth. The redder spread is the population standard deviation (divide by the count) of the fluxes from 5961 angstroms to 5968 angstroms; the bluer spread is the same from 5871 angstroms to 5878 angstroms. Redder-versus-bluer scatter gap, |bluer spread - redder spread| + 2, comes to 3.11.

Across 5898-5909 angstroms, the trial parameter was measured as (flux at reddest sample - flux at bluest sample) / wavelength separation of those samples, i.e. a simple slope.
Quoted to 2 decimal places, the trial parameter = 0.20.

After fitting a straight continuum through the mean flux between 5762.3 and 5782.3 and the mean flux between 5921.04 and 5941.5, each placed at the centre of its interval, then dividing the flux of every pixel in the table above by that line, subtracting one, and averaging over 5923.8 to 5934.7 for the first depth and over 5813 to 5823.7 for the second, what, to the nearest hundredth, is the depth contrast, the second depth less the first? 0.06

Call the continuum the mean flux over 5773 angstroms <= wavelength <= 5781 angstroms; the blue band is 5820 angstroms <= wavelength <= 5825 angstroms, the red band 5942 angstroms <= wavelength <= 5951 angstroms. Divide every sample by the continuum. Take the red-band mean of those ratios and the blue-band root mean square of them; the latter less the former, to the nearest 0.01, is 0.05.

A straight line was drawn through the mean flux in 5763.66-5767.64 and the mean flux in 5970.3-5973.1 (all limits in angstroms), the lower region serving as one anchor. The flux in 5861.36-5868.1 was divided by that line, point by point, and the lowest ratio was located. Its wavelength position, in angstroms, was 5863.38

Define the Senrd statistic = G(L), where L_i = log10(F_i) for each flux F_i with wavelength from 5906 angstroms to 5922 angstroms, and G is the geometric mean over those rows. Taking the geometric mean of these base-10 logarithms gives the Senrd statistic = 0.946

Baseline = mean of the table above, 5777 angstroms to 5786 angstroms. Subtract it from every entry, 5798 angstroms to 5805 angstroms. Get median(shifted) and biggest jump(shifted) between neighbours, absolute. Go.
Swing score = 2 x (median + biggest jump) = 6.4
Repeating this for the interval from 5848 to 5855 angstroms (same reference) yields 4.8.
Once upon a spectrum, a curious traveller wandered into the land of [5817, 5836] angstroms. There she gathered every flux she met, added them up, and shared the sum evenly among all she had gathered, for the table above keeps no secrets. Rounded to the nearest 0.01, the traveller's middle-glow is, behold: 9.26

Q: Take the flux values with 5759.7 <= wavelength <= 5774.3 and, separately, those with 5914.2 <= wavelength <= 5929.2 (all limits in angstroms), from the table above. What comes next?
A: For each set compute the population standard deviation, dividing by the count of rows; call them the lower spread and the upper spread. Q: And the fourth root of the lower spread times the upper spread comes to 0.854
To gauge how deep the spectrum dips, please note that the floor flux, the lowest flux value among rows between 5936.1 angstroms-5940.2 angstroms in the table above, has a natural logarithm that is 2.09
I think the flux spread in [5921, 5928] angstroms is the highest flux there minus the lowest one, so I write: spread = 1.9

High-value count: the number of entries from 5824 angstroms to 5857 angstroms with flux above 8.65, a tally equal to 18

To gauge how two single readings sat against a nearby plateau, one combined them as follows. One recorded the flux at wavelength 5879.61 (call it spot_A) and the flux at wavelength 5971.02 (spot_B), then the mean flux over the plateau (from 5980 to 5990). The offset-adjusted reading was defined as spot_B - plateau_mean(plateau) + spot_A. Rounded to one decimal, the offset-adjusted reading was 9.7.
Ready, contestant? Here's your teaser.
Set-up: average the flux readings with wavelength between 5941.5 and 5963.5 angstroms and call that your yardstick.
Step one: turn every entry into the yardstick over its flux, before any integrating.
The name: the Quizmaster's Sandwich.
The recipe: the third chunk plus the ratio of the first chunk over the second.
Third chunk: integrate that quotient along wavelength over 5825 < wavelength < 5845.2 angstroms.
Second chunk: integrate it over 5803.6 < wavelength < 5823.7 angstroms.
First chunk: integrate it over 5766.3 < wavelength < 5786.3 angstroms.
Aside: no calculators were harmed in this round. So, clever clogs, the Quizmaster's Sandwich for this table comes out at 20.5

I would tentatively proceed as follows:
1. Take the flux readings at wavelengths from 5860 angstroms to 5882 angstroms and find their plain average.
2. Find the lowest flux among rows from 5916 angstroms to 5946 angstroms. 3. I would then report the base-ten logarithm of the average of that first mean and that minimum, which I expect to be 0.922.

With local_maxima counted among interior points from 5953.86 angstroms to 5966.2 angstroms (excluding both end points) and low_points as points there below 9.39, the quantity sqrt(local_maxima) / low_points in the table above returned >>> 0.22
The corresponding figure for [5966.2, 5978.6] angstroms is 0.20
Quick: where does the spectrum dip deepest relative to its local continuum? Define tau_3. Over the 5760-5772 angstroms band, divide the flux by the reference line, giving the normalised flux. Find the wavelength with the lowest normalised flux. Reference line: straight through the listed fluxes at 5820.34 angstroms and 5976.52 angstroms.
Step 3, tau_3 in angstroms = 5769.64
